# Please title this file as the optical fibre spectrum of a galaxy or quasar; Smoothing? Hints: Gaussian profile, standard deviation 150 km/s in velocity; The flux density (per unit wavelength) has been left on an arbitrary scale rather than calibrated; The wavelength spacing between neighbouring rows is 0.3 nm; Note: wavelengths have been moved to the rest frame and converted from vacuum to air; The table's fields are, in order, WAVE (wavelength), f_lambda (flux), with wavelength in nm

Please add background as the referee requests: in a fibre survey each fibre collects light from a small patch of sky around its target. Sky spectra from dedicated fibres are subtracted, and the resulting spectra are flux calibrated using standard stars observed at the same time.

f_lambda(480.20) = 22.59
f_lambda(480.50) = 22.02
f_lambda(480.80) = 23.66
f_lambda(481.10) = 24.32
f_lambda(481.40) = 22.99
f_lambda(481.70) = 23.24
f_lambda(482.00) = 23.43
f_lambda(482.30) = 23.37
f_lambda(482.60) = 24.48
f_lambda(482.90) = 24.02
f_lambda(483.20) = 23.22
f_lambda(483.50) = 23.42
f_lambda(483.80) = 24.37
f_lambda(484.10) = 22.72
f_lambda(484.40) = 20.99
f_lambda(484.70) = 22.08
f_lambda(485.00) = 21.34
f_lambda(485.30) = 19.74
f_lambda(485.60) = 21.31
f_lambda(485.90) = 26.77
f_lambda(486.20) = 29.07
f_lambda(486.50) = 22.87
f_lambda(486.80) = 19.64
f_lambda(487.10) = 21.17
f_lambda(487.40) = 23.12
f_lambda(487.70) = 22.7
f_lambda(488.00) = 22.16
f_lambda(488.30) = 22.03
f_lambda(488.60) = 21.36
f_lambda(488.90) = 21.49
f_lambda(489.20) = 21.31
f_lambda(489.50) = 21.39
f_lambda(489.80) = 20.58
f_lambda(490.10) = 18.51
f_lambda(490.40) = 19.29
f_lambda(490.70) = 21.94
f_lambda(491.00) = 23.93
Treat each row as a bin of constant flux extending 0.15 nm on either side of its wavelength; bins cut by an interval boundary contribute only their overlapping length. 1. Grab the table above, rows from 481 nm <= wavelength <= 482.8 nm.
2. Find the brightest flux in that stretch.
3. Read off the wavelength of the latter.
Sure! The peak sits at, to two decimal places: 482.60 nm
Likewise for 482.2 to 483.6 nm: 482.60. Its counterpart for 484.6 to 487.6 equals 486.20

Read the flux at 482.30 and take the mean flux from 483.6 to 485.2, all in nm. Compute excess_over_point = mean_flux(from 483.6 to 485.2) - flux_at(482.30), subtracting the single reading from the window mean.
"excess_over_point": -1.1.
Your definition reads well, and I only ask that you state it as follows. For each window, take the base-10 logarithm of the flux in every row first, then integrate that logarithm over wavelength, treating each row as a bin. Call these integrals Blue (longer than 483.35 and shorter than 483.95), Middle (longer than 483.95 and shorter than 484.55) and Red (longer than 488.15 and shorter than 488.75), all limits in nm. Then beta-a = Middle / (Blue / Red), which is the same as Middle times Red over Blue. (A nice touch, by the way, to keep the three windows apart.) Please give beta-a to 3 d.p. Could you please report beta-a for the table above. 0.779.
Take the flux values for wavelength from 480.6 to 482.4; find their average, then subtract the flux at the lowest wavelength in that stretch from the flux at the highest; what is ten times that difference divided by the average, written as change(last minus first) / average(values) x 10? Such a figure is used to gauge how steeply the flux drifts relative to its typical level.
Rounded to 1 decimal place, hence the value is -0.1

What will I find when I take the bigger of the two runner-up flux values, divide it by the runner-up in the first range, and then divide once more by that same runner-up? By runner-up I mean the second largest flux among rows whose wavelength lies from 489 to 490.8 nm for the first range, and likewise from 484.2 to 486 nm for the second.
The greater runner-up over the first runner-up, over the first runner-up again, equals 0.0483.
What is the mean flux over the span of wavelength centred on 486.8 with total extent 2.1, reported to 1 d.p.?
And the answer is 23.6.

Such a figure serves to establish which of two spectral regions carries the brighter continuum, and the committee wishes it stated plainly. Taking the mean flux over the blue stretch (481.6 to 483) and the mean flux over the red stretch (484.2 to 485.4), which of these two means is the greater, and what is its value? 23.7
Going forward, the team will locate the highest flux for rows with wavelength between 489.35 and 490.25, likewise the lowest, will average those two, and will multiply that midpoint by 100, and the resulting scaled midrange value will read 1995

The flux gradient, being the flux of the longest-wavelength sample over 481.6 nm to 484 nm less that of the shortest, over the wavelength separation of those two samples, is 1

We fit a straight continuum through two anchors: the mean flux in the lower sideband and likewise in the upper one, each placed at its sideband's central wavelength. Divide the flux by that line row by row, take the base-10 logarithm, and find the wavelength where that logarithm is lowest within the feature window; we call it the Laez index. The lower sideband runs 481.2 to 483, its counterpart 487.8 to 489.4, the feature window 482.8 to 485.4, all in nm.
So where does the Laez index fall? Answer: 485.30 nm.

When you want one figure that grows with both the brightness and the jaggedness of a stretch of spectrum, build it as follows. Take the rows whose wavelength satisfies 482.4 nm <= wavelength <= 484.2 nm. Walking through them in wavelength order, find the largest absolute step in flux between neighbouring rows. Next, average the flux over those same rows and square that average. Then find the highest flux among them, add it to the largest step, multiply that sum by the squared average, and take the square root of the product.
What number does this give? 121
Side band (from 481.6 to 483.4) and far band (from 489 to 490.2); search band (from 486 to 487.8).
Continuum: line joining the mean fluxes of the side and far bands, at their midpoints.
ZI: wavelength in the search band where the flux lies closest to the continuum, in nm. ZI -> 487.10 nm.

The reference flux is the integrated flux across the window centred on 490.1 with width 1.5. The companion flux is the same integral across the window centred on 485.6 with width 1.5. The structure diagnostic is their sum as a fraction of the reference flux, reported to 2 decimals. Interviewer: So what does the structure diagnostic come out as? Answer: 2.16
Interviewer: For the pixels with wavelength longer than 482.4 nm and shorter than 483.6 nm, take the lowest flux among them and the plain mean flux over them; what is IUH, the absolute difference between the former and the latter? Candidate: 0.6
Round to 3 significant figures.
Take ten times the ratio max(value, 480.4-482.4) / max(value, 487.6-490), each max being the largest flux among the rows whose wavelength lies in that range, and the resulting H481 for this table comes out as 10.7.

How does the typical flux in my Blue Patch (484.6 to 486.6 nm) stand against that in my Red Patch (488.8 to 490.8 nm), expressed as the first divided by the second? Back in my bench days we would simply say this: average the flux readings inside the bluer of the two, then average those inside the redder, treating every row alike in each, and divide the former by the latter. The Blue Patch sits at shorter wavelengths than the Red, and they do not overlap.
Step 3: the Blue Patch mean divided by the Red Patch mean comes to 1.13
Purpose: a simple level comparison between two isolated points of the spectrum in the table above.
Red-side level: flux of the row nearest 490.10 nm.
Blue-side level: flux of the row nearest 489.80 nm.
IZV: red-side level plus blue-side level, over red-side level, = 2.11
